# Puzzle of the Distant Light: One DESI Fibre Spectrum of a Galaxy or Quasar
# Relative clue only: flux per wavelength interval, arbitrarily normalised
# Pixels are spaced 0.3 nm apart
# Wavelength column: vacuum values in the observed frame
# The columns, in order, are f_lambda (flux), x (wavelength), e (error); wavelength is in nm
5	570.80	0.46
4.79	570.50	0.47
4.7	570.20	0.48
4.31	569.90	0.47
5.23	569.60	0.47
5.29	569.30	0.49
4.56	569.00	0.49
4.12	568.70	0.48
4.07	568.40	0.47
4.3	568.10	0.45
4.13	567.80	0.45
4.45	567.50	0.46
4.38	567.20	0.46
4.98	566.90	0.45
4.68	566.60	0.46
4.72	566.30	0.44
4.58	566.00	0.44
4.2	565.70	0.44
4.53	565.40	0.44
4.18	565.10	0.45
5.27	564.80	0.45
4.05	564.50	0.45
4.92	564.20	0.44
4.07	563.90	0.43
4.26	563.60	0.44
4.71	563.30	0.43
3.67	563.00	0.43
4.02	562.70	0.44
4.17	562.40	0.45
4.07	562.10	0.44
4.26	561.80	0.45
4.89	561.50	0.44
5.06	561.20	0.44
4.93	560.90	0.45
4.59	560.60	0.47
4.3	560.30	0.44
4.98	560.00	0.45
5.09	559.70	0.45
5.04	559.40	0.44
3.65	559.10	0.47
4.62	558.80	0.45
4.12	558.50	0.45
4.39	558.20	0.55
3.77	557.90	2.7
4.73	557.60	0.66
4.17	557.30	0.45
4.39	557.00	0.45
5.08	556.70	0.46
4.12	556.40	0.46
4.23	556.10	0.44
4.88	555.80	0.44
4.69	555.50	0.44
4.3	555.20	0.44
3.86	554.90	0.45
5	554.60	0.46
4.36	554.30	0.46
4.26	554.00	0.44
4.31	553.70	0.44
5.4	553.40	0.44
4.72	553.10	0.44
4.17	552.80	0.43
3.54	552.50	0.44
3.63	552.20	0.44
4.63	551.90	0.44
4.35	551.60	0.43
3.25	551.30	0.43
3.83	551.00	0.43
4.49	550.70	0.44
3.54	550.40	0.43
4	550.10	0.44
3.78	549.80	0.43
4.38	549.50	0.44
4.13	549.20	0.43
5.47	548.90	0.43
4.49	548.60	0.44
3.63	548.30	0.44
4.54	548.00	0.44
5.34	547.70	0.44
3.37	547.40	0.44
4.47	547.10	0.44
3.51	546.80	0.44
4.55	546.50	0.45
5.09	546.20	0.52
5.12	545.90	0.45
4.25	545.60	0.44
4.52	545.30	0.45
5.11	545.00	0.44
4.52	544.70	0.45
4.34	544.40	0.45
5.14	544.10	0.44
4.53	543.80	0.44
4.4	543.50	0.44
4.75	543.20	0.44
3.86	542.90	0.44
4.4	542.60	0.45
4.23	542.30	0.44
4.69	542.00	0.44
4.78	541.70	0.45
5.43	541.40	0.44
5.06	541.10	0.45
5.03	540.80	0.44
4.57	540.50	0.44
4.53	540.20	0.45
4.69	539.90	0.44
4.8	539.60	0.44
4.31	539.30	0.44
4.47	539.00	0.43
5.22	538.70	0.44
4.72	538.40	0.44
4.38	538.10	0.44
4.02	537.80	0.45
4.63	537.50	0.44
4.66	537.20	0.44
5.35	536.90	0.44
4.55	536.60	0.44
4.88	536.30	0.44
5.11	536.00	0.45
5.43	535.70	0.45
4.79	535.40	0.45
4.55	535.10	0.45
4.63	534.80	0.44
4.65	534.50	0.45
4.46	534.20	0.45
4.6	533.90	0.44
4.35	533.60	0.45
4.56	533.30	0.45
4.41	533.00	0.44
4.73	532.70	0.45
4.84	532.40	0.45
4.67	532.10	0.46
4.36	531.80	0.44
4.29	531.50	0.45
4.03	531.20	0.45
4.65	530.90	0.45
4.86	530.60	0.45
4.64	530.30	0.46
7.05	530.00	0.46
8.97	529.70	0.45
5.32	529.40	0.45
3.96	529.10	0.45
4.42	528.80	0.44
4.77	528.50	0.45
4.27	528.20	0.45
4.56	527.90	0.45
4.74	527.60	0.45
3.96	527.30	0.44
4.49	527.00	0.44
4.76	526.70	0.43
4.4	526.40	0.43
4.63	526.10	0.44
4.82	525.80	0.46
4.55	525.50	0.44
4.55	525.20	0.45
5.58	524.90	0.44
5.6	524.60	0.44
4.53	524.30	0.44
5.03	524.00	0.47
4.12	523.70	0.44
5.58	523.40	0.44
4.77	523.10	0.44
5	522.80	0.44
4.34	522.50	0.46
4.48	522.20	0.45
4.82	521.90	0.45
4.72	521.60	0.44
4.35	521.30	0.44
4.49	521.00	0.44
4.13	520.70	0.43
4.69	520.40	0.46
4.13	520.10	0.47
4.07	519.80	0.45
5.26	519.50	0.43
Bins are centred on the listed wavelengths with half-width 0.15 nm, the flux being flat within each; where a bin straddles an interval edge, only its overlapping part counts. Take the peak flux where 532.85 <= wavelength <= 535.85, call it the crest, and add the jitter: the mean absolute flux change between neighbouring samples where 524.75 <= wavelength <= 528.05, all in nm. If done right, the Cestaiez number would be 5.81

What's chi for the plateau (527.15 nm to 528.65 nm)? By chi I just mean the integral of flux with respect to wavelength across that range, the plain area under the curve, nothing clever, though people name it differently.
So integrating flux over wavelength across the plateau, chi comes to 6.7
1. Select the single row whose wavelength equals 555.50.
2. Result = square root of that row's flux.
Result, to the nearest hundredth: 2.17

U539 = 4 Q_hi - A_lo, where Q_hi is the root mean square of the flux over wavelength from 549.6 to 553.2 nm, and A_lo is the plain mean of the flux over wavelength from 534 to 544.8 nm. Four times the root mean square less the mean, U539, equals 11.4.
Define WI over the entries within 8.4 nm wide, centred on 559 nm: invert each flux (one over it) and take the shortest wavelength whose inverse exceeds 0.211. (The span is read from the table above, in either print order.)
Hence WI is 554.90 nm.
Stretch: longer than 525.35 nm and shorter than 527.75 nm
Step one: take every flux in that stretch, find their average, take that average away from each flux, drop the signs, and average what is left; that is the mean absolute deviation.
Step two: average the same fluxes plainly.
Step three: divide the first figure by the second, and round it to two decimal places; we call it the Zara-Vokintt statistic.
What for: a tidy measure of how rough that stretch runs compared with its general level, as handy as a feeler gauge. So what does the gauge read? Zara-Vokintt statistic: 0.04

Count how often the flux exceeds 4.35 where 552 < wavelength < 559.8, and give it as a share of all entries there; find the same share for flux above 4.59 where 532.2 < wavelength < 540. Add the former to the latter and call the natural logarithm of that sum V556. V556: 0.11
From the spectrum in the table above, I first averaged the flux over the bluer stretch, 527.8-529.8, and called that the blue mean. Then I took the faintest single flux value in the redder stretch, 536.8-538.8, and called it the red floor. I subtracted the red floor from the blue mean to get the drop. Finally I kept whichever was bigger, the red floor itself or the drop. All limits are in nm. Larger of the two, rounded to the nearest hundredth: 4.02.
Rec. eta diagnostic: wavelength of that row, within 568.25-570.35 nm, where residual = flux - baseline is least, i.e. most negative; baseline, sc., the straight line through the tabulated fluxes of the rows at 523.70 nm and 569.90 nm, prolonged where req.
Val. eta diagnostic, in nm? 568.40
